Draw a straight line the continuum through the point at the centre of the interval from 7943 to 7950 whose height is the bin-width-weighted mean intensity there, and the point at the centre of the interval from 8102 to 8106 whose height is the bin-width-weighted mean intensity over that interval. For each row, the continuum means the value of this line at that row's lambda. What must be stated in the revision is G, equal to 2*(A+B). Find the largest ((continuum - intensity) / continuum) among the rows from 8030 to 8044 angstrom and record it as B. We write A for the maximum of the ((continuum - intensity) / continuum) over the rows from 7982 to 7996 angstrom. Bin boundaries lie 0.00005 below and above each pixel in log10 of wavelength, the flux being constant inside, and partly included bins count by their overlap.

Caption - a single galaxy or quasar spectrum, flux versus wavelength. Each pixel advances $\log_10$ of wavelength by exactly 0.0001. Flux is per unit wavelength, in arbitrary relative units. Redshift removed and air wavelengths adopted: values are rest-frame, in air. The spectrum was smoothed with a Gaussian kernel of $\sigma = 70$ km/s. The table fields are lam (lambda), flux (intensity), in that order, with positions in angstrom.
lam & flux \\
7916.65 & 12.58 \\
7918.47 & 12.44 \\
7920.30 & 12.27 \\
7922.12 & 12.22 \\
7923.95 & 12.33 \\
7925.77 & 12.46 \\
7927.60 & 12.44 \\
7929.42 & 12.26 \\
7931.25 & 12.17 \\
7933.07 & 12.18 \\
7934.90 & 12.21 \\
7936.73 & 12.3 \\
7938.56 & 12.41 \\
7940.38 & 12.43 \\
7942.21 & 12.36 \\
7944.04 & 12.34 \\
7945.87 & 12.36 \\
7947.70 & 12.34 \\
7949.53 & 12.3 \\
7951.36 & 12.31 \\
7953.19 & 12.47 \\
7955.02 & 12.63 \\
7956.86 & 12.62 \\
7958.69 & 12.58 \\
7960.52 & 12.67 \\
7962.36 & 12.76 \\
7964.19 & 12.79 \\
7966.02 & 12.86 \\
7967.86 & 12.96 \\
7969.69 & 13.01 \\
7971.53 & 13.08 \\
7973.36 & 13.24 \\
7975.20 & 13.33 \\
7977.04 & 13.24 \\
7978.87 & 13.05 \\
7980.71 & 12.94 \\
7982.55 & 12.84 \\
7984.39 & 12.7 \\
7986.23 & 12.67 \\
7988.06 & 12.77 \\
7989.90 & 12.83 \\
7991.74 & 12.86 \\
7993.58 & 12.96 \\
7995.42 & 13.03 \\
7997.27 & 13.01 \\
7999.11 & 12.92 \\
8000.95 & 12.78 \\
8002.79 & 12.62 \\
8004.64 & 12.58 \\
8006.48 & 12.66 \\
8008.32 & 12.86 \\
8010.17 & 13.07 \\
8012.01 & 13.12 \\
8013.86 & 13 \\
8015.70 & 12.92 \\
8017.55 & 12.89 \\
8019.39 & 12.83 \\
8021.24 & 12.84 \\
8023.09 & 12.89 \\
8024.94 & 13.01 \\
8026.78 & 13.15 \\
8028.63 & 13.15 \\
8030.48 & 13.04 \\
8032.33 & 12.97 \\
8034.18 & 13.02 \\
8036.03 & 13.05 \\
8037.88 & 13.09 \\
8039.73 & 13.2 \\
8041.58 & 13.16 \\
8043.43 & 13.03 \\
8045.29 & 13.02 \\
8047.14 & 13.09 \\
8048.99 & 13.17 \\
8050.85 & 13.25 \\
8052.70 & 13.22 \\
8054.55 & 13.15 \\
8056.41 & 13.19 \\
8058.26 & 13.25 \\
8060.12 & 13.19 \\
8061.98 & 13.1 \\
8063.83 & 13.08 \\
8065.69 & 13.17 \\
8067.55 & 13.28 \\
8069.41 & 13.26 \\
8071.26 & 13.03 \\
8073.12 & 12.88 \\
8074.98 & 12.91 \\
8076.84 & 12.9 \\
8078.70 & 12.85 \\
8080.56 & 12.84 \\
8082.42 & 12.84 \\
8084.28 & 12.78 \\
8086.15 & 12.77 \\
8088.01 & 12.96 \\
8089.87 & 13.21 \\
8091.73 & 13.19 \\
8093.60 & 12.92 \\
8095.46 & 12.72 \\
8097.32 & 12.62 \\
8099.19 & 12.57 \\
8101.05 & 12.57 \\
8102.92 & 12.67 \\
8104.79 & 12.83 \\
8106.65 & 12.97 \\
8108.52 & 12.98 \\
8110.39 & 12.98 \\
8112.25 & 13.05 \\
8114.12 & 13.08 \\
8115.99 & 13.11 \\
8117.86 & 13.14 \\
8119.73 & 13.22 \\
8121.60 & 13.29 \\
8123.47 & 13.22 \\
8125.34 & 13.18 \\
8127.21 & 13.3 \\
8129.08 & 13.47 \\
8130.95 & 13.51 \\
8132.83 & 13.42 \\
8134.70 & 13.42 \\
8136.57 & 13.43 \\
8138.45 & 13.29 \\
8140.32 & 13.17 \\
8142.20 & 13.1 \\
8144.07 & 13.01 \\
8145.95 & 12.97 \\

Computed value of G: -0.10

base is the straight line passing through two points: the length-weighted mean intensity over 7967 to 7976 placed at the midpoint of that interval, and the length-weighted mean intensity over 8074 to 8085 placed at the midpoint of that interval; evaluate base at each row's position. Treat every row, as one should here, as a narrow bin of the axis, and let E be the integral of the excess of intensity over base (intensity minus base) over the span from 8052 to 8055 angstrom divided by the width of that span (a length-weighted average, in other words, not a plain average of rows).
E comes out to 0.27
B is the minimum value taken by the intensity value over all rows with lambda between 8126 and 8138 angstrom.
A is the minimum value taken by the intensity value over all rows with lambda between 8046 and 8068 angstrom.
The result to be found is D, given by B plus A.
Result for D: 26.4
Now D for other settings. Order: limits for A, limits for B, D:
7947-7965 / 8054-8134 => 24.9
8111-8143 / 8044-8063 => 26.1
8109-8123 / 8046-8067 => 26.1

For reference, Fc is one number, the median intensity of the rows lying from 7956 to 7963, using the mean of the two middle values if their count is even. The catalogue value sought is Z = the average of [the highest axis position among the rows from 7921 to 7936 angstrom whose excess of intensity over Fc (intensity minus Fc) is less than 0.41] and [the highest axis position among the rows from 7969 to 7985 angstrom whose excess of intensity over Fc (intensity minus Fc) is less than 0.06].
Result 7959.6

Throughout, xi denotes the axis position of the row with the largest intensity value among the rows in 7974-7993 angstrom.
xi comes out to 7975.20 angstrom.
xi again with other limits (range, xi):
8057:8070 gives 8067.55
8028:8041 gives 8039.73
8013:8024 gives 8013.86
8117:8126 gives 8121.60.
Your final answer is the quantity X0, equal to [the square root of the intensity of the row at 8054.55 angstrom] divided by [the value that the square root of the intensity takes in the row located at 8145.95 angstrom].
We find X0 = 1.01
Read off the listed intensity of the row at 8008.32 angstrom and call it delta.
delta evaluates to 12.86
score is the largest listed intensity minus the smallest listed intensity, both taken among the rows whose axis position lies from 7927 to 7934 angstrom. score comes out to 0.27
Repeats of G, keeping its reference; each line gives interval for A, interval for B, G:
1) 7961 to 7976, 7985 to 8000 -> -0.10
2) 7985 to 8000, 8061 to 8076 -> -0.07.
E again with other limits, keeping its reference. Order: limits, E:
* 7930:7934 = -1.04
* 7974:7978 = 0.16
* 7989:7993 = -0.22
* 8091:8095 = 0.19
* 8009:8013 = 0.05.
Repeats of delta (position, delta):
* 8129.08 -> 13.47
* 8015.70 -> 12.92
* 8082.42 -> 12.84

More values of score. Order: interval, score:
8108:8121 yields 0.24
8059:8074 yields 0.40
